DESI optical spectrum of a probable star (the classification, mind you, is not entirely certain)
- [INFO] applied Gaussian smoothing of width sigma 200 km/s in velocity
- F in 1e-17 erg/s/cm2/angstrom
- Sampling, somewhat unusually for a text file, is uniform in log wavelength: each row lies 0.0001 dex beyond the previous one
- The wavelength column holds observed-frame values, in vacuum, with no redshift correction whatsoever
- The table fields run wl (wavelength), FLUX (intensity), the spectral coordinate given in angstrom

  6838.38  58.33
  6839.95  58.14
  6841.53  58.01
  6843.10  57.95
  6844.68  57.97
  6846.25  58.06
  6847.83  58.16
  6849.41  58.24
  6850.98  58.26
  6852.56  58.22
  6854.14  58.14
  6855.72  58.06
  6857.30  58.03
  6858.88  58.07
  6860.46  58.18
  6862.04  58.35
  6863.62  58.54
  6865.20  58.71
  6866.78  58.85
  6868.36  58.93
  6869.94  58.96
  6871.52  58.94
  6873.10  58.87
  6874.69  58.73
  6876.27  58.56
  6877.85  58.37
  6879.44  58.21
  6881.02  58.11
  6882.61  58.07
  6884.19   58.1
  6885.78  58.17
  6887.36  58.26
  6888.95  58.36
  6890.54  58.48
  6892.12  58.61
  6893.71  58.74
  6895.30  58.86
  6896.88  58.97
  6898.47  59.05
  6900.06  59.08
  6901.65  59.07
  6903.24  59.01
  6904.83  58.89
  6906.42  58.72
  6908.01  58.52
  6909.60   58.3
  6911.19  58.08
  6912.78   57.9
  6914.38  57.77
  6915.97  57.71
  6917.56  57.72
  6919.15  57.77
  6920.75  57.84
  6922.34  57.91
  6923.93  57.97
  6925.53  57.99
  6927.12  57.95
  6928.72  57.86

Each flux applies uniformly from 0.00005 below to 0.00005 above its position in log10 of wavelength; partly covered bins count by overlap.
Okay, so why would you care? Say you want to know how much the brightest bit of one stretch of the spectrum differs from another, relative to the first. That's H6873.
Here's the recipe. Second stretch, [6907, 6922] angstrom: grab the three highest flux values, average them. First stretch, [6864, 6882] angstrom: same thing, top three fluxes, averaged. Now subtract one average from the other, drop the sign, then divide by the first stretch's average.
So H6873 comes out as 0.011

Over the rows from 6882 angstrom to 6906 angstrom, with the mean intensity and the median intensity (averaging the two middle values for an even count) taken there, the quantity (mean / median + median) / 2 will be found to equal 29.9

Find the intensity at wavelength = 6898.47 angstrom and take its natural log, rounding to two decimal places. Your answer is 4.08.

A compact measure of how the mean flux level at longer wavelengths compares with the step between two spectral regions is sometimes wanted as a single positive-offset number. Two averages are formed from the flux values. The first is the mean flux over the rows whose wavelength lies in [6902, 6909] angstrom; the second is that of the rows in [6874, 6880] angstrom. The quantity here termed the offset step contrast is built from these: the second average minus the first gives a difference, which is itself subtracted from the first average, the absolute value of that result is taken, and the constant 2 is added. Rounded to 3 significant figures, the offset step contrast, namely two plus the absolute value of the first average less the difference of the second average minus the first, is 61.1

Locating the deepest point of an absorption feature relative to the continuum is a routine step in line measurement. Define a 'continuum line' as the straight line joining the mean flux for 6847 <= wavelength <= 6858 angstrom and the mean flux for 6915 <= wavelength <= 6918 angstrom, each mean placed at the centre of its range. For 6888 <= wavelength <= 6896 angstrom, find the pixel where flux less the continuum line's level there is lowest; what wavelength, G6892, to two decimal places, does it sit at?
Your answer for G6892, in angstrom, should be 6888.95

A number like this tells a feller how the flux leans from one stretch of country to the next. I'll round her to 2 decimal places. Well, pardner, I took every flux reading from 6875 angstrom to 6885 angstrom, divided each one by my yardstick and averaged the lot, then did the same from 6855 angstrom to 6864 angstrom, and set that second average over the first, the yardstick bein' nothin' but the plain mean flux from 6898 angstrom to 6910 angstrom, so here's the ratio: 1.00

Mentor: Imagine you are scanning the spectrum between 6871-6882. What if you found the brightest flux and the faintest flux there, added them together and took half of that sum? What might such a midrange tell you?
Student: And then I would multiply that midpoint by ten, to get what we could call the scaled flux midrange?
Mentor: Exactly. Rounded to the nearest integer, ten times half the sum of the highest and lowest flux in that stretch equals 585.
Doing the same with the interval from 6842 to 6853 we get 581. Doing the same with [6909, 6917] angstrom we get 580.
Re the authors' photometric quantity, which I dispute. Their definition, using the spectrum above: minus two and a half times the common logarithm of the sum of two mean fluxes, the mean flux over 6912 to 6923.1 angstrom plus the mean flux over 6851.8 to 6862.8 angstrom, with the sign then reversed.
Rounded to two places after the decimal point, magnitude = 5.16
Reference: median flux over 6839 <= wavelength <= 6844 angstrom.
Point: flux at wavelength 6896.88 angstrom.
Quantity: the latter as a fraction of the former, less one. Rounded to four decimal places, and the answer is 0.0165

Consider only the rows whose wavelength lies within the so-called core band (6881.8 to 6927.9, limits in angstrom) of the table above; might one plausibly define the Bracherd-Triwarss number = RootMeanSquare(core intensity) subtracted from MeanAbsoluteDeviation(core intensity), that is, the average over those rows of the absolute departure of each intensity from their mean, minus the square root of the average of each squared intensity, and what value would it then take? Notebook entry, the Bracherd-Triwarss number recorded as -57.9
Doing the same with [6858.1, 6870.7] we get -58.3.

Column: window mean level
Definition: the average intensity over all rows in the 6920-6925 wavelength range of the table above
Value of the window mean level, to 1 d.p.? 57.9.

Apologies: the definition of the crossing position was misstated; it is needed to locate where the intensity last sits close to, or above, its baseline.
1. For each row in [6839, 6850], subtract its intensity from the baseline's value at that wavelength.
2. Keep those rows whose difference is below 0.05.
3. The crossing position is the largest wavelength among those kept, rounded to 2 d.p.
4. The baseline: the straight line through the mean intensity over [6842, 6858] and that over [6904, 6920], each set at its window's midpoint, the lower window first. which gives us 6849.41 angstrom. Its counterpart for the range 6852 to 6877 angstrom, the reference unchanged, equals 6876.27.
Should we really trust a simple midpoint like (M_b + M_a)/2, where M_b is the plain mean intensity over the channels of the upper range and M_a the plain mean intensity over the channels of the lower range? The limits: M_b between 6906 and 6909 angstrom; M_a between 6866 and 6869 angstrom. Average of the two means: 58.8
